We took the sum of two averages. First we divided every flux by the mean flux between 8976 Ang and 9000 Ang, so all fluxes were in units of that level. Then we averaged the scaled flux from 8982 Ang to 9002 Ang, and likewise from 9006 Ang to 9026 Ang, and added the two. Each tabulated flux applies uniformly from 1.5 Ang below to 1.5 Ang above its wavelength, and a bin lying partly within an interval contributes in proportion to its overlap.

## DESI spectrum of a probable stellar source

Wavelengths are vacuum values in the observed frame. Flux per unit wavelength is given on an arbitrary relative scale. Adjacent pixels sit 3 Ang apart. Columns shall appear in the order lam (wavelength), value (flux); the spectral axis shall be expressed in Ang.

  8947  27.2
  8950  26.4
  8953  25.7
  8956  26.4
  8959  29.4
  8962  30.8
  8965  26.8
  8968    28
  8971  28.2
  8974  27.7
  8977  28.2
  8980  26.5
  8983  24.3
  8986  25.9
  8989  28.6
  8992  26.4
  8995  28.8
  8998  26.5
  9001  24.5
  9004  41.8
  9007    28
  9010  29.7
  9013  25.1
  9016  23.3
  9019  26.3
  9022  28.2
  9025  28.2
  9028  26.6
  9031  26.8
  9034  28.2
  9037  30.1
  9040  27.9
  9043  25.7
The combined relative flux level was 1.99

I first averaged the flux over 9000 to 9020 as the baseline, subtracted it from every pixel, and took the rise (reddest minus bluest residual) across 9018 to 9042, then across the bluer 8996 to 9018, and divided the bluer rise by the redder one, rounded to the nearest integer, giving -2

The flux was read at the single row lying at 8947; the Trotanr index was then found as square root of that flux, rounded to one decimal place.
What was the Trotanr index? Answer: 5.2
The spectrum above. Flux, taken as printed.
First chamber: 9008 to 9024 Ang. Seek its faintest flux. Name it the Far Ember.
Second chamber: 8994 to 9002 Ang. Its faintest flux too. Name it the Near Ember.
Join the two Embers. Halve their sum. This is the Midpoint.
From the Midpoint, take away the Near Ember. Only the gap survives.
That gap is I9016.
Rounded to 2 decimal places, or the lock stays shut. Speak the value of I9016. -0.60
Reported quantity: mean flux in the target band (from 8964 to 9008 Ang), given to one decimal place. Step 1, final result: 28.0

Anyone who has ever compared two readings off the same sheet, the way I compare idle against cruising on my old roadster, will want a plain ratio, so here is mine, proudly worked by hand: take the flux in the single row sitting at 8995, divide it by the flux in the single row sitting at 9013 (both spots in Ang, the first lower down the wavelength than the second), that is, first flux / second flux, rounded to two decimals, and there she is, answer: 1.15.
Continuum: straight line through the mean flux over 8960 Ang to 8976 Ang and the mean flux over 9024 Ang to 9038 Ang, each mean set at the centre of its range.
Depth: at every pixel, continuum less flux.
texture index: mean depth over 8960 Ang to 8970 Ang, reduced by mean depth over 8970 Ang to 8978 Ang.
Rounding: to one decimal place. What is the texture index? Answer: -0.5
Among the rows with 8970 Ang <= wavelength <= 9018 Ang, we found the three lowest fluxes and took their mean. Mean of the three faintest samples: 24.0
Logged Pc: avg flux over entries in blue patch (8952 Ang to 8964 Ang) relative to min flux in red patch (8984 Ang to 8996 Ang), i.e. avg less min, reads 2.2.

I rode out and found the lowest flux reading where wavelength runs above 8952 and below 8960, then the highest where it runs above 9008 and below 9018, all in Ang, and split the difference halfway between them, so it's 27.7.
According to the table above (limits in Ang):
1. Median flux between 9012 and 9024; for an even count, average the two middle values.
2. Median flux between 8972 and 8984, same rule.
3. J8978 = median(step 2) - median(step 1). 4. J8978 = 1.4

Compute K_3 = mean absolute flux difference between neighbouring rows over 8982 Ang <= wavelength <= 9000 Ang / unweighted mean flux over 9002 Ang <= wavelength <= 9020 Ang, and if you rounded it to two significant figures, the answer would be 0.077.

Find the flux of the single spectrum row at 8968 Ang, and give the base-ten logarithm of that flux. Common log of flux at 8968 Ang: 1.45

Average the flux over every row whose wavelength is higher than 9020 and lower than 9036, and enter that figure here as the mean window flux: 27.6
